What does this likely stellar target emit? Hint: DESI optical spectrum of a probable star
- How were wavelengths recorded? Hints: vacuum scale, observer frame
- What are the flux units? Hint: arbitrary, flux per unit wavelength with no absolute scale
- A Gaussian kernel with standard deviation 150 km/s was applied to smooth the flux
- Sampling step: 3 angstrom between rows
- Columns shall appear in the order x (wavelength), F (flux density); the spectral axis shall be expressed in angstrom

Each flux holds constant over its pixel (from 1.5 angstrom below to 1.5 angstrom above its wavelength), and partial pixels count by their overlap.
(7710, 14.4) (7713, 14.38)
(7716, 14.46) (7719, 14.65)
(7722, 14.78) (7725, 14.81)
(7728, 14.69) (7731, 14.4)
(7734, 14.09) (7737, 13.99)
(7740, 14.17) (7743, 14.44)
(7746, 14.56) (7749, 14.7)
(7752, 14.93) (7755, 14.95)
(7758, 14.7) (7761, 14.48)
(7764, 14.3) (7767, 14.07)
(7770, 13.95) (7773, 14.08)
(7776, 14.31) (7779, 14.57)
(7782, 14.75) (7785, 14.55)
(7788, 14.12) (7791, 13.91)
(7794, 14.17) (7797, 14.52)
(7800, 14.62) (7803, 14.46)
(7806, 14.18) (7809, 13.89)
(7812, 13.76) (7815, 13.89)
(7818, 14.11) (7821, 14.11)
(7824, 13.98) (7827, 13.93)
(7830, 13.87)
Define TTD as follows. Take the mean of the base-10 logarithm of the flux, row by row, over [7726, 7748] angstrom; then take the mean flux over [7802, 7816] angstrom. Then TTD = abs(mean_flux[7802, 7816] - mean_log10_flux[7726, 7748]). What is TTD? 12.9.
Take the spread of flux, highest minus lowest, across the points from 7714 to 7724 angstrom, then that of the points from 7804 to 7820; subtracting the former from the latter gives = 0.1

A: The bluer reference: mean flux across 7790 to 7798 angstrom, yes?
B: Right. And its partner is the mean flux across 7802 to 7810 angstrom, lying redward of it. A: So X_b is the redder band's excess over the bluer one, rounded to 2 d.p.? -0.02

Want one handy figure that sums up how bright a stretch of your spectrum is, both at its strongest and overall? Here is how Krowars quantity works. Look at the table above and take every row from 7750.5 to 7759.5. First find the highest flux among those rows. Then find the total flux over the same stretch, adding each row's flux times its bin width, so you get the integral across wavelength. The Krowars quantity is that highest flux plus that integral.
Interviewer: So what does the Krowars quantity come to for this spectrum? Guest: 149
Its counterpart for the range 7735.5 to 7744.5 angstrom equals 142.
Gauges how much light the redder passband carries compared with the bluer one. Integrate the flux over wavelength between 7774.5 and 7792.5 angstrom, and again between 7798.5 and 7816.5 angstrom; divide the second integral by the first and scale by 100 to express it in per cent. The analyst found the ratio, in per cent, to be 98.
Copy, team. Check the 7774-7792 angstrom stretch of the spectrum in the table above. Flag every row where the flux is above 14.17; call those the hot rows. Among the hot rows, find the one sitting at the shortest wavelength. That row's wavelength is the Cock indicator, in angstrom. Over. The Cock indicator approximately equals 7776 angstrom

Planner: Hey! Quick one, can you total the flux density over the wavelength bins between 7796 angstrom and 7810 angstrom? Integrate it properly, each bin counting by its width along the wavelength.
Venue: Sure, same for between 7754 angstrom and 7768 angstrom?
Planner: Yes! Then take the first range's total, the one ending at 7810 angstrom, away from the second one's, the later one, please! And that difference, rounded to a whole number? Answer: 2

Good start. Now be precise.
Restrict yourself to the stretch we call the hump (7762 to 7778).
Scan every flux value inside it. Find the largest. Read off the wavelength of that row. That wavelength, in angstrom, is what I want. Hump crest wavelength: 7776 angstrom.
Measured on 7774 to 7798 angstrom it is 7782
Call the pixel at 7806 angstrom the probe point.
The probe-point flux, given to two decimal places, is 14.18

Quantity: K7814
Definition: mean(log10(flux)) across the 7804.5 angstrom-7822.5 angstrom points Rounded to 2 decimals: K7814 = 1.15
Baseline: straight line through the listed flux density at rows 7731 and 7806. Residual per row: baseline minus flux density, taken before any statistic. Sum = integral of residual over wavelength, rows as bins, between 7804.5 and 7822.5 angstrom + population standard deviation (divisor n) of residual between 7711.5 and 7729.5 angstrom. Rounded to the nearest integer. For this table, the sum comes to 3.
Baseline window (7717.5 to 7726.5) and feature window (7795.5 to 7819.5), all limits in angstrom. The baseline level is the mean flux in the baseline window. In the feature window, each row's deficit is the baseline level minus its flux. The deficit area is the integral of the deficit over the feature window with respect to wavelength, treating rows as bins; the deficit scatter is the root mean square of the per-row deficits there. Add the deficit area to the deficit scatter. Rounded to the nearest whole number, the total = 14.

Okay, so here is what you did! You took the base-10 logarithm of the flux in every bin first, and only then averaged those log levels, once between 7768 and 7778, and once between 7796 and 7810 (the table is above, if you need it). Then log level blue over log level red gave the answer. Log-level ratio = 0.99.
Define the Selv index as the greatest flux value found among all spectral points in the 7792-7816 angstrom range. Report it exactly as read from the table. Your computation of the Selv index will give 14.62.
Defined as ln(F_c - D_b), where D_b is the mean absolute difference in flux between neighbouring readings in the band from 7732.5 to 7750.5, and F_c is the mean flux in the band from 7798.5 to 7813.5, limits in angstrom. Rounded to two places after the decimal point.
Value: 2.64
